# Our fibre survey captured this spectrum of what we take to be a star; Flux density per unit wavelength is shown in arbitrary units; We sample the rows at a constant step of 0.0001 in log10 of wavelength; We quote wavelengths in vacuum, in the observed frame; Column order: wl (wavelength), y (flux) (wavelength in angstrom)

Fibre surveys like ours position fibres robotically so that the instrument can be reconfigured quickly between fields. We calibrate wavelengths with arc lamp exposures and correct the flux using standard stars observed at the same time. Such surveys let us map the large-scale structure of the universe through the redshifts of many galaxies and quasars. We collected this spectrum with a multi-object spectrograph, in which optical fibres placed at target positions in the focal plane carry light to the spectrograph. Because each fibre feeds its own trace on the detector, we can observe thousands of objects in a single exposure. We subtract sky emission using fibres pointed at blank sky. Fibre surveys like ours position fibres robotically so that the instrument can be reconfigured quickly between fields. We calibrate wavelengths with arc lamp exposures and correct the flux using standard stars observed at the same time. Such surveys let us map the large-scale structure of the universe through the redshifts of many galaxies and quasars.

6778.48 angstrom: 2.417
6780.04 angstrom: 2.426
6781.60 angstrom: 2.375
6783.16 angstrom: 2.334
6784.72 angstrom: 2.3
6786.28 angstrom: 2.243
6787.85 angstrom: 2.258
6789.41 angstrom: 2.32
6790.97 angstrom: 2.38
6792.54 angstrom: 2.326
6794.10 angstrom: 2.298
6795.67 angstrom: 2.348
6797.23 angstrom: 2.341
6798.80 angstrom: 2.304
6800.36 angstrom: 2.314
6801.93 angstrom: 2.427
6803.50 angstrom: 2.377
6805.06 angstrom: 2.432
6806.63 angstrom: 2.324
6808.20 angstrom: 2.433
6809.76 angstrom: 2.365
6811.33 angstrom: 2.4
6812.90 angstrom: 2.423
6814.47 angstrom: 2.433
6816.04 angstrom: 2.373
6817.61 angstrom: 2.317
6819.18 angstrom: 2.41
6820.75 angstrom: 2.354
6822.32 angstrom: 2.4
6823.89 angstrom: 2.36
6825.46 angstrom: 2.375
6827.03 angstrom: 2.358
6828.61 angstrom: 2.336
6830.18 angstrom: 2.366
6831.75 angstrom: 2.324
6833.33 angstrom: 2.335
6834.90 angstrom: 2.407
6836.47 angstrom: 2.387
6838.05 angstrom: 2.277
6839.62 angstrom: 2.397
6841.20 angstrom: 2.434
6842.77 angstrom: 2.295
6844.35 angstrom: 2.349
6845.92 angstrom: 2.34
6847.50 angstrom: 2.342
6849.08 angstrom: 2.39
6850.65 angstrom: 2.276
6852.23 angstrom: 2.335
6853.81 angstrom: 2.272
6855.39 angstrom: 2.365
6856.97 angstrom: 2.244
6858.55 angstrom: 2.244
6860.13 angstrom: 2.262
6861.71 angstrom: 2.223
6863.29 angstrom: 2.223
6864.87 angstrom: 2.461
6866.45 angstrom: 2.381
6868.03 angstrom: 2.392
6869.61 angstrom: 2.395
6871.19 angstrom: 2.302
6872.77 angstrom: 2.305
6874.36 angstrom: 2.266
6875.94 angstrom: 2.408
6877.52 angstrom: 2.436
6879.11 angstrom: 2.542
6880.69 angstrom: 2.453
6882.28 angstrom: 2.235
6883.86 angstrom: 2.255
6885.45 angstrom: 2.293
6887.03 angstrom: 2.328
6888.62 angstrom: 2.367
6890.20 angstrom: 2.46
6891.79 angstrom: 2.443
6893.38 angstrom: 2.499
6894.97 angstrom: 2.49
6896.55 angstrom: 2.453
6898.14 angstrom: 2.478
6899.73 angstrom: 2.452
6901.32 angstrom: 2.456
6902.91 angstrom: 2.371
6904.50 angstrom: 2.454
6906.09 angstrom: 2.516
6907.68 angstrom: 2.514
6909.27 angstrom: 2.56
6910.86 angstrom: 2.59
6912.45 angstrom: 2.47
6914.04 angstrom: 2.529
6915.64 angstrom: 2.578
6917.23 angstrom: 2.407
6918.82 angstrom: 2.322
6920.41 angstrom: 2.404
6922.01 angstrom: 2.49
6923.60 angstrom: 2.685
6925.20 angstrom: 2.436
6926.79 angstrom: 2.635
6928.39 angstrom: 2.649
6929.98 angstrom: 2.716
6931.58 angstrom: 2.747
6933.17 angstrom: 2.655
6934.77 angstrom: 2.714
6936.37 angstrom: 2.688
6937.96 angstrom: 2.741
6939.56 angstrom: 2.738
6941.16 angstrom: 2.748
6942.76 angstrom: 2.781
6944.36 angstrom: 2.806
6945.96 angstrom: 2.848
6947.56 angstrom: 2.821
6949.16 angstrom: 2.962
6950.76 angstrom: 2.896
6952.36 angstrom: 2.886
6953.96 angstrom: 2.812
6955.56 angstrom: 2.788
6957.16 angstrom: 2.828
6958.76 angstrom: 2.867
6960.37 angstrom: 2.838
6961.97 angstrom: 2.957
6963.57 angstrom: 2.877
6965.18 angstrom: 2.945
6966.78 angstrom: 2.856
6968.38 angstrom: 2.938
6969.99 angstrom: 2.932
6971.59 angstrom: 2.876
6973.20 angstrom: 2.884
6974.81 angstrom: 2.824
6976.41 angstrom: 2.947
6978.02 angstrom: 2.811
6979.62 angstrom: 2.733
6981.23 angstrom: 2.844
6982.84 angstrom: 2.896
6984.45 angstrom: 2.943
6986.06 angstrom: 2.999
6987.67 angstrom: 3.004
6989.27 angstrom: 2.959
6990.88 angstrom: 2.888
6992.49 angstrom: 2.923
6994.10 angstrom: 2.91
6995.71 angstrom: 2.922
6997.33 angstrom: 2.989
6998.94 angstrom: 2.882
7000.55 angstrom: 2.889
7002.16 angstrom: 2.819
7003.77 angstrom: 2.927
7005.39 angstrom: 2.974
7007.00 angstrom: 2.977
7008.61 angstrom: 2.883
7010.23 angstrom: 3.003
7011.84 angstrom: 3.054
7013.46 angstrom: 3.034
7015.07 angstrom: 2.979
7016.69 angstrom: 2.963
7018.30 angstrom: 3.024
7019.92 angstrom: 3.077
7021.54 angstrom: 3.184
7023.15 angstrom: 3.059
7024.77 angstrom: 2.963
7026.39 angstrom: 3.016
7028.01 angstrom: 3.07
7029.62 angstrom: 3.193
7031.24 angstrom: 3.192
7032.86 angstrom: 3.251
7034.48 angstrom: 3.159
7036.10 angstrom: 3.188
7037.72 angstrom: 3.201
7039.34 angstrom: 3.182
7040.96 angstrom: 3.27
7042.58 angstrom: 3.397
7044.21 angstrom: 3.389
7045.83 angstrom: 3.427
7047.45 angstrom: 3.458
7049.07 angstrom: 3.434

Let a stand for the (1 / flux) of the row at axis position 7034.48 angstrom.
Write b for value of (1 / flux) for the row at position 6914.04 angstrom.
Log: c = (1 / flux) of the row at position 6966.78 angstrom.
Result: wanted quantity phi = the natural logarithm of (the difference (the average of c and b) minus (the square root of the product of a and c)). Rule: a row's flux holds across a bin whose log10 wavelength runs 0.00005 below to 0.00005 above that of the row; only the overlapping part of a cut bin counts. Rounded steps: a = 0.32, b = 0.40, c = 0.3501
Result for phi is -3.2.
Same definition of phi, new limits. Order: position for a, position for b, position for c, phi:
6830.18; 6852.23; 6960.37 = -5.4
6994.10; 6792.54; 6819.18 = -3.1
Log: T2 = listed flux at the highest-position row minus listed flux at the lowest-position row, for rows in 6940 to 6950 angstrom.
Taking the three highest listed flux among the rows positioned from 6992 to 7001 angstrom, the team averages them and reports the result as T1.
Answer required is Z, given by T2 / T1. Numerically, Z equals 0.073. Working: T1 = 2.94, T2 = 0.21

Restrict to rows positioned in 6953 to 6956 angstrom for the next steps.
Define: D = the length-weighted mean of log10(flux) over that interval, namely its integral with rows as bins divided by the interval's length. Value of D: 0.45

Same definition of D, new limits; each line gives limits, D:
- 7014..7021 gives 0.48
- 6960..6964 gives 0.46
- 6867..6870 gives 0.38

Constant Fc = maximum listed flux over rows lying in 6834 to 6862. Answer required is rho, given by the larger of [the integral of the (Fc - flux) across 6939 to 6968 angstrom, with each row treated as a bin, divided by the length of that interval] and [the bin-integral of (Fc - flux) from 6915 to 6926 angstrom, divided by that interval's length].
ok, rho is -0.04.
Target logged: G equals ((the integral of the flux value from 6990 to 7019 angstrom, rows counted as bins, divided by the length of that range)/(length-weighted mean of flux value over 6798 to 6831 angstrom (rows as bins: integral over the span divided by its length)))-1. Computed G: 0.24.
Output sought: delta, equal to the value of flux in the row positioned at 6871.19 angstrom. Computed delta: 2.302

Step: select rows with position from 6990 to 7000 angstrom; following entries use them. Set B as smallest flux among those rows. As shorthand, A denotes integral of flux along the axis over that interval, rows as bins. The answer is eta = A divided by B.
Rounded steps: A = 29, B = 2.882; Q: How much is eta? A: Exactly 10.1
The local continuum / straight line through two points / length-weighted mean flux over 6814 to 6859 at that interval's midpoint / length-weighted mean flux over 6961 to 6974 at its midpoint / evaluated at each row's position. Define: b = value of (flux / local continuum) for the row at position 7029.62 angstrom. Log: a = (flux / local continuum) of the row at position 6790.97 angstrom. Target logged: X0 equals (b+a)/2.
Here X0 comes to 1.056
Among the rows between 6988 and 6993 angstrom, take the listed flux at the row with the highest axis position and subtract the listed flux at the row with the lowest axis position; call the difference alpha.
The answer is -0.04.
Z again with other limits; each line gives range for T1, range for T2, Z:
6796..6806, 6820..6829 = -0.007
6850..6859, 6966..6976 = -0.014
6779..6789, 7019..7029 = -0.003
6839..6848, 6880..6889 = -0.036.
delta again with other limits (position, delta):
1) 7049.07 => 3.434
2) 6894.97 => 2.49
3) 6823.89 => 2.36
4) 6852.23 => 2.335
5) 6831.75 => 2.324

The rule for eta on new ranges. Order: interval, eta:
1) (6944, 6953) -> 9.2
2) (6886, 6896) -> 10.4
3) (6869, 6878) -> 9.3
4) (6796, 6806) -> 10.3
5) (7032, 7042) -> 10.2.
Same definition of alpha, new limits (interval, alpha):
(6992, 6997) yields 0.00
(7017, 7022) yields 0.16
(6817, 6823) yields 0.08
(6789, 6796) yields 0.03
